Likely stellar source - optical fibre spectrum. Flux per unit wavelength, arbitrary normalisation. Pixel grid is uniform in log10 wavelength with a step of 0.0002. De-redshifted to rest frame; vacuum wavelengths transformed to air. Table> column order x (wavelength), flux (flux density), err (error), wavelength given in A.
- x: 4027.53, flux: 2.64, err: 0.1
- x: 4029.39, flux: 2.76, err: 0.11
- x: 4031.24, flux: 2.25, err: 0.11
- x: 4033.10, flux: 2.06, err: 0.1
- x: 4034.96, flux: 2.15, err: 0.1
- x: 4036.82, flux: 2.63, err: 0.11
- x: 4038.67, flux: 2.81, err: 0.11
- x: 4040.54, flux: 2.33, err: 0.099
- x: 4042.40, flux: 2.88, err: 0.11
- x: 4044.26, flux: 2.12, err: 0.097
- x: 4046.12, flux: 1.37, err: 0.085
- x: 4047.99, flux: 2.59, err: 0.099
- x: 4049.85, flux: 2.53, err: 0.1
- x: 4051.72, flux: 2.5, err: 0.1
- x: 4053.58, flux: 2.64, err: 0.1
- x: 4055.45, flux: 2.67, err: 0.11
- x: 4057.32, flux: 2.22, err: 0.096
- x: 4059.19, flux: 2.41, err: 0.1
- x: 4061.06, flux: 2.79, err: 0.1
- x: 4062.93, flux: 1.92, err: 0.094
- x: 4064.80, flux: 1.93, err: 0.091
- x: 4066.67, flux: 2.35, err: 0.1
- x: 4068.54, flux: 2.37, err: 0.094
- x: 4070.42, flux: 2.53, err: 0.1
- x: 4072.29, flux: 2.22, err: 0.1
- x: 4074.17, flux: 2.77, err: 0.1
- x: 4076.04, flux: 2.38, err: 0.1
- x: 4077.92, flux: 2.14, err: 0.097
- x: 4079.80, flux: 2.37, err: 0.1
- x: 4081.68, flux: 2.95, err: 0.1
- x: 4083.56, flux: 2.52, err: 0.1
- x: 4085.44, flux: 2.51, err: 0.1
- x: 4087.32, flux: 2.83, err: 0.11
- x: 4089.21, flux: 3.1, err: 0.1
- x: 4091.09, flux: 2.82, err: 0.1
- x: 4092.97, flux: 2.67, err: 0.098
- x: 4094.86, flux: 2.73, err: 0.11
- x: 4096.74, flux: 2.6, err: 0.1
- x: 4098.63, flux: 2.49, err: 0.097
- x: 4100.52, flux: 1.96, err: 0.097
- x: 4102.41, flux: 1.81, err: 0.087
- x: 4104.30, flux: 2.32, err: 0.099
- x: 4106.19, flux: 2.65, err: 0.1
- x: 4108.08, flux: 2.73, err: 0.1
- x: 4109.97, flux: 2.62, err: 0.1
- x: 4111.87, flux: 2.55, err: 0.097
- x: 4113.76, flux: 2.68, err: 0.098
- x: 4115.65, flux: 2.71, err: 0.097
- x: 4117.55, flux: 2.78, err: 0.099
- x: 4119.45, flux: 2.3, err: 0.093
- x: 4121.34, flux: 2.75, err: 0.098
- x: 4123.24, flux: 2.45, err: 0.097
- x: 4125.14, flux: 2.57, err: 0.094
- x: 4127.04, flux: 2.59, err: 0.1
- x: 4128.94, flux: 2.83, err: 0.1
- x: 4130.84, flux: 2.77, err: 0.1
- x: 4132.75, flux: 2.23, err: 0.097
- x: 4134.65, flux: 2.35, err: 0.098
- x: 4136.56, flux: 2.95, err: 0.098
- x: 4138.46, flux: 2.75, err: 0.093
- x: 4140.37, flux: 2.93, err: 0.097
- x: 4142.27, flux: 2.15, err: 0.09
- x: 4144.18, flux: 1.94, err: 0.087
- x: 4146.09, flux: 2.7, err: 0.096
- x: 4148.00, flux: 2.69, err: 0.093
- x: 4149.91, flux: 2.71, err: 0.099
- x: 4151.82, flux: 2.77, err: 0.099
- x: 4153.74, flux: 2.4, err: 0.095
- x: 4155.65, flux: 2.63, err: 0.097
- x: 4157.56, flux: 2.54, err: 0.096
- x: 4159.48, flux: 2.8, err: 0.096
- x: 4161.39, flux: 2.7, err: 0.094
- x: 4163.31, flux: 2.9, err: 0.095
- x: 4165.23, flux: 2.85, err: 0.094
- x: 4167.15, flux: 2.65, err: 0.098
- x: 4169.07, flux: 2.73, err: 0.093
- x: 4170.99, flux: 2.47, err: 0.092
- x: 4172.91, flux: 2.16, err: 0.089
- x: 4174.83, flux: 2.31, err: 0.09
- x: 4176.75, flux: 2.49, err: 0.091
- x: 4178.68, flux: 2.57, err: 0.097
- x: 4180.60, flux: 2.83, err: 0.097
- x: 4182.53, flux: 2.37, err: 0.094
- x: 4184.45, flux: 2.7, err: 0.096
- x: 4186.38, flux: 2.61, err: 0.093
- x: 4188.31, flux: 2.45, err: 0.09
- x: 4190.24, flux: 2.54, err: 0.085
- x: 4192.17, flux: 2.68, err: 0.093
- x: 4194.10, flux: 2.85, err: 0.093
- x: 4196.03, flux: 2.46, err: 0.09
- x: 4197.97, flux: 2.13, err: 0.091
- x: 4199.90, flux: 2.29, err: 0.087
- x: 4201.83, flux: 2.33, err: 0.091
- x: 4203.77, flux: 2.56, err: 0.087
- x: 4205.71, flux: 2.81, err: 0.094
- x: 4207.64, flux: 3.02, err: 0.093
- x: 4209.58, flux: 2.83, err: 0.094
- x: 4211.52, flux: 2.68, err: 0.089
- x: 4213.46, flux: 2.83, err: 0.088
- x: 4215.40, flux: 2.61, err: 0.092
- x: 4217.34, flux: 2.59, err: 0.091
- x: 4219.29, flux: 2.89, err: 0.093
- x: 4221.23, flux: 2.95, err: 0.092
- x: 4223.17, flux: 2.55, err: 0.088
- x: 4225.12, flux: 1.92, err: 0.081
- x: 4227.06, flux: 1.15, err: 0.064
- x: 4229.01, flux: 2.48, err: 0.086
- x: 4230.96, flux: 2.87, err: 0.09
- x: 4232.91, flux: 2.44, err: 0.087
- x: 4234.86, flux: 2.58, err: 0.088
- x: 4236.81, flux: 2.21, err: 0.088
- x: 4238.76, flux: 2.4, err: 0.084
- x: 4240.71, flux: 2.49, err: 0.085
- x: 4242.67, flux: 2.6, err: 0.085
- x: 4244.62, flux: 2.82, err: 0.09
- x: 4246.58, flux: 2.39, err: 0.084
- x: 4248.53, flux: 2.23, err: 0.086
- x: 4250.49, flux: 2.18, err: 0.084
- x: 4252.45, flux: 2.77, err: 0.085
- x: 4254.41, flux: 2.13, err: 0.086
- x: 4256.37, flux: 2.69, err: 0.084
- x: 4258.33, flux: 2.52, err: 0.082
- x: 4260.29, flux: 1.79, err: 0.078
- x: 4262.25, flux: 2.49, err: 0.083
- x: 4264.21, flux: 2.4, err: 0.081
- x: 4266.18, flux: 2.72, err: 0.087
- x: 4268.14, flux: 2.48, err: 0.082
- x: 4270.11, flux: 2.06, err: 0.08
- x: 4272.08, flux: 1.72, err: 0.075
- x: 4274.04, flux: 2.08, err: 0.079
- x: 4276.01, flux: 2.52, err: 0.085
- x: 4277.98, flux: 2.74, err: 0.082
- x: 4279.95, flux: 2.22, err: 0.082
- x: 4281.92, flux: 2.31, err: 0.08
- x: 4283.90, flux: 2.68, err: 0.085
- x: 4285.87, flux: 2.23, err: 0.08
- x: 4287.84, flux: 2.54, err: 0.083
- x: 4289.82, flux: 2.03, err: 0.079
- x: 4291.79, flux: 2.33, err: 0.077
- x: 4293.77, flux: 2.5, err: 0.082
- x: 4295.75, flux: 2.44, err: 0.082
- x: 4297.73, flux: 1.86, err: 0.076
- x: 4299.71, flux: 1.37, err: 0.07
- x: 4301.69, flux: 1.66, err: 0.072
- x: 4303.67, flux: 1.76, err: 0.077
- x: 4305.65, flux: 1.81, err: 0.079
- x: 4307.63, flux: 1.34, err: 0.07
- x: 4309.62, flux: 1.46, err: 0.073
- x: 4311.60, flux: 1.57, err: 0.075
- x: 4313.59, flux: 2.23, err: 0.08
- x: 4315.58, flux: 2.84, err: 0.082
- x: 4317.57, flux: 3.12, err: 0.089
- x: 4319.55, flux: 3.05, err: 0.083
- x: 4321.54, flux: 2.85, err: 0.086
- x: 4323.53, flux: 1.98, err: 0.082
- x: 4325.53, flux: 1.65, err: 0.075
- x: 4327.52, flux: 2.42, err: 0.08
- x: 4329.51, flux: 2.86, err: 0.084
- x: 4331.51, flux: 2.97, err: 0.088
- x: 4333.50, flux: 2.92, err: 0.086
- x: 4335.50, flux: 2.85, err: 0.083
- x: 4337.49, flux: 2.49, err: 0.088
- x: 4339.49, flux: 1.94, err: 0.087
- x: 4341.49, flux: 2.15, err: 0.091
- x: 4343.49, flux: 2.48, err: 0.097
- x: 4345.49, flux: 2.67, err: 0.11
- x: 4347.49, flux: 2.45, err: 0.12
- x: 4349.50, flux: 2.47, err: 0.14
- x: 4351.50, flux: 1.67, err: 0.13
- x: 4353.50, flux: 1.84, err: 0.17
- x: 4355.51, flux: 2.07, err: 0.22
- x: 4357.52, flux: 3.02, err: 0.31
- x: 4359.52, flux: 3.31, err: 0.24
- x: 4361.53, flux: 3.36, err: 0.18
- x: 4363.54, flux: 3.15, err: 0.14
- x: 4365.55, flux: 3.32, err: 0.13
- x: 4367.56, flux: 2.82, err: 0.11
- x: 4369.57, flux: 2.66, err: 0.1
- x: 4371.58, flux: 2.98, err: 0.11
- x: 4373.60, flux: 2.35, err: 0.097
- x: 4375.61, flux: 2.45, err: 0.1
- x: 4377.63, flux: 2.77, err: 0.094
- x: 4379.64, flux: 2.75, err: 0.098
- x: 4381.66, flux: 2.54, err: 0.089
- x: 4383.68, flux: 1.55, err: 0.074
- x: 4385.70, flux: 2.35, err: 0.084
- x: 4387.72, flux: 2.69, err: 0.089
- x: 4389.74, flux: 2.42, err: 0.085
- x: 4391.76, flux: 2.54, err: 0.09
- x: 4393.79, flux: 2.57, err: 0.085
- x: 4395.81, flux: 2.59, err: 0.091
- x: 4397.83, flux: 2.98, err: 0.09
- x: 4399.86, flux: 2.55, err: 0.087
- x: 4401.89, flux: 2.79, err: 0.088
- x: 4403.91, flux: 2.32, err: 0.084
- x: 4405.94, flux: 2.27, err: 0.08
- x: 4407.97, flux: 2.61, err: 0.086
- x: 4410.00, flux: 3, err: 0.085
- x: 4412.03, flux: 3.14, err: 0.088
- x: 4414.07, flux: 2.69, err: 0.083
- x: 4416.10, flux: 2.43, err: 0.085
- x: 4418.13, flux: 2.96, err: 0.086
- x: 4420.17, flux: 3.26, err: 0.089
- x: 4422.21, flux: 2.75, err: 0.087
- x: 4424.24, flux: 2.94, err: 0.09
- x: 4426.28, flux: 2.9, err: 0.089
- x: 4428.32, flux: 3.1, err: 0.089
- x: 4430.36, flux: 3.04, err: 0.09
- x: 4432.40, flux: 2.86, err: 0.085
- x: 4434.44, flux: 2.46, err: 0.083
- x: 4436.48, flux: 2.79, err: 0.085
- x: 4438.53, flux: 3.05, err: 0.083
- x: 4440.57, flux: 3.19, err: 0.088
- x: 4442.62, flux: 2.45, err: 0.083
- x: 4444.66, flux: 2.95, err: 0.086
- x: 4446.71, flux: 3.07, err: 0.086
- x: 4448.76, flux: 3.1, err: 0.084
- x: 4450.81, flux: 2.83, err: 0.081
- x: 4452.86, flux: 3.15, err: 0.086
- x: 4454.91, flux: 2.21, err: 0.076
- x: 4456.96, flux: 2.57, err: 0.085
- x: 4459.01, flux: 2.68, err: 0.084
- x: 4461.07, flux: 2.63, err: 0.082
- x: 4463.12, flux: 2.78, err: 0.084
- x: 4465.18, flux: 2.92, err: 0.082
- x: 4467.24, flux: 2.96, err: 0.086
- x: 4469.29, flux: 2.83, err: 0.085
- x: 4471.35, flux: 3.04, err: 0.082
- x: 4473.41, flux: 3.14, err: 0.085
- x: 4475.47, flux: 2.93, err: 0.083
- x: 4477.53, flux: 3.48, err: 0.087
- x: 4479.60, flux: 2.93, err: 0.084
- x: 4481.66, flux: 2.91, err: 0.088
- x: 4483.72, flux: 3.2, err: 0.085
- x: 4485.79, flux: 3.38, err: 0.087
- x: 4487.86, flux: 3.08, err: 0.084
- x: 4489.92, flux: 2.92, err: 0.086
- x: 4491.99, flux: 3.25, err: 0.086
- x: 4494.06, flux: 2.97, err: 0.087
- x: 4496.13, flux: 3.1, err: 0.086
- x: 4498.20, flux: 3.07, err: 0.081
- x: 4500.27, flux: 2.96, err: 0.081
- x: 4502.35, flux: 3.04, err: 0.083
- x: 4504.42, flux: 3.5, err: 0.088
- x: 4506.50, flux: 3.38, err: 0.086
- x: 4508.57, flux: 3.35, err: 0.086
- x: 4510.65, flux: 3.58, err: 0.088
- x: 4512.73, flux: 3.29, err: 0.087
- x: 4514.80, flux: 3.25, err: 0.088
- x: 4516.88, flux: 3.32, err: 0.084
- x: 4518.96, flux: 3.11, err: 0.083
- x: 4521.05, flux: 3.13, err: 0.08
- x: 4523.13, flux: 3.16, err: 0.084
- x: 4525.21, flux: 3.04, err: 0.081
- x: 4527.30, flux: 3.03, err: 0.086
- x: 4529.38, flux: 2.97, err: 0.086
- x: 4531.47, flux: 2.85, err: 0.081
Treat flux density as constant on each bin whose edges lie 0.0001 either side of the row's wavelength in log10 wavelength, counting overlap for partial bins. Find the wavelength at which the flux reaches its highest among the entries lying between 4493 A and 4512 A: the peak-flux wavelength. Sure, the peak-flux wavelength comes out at 4510.65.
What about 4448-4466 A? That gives 4452.86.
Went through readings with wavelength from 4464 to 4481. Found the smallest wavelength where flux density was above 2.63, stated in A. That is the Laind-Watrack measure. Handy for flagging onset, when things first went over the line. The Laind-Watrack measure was 4465.18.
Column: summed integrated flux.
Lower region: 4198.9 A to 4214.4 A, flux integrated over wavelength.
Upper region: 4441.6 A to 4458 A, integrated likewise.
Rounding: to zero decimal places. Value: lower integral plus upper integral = 87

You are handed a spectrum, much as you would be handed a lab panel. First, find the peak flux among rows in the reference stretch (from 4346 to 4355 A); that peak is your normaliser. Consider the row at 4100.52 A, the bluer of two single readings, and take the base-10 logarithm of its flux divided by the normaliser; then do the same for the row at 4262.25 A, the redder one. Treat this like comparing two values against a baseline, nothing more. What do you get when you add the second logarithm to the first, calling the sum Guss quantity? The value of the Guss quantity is -0.10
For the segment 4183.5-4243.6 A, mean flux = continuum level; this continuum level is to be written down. 2.53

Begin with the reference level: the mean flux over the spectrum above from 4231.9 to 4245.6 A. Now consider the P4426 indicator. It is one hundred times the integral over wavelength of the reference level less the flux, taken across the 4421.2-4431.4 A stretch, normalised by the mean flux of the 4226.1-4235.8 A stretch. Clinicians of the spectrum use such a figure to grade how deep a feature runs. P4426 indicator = -195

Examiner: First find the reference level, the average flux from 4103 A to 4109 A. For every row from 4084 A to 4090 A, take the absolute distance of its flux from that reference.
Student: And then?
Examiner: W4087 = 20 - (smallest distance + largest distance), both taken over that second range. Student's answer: 19.4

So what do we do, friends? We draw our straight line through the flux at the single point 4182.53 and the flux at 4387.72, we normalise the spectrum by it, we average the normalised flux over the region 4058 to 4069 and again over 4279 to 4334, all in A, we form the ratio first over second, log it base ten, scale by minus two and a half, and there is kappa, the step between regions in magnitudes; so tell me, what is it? -0.20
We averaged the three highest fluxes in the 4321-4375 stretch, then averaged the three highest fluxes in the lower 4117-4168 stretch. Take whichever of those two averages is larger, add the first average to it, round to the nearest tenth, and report 6.7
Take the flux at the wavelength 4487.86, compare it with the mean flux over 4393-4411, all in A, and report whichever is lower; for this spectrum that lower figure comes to 2.63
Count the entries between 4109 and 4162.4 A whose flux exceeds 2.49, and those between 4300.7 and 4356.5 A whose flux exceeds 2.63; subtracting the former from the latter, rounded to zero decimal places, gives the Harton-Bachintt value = -12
